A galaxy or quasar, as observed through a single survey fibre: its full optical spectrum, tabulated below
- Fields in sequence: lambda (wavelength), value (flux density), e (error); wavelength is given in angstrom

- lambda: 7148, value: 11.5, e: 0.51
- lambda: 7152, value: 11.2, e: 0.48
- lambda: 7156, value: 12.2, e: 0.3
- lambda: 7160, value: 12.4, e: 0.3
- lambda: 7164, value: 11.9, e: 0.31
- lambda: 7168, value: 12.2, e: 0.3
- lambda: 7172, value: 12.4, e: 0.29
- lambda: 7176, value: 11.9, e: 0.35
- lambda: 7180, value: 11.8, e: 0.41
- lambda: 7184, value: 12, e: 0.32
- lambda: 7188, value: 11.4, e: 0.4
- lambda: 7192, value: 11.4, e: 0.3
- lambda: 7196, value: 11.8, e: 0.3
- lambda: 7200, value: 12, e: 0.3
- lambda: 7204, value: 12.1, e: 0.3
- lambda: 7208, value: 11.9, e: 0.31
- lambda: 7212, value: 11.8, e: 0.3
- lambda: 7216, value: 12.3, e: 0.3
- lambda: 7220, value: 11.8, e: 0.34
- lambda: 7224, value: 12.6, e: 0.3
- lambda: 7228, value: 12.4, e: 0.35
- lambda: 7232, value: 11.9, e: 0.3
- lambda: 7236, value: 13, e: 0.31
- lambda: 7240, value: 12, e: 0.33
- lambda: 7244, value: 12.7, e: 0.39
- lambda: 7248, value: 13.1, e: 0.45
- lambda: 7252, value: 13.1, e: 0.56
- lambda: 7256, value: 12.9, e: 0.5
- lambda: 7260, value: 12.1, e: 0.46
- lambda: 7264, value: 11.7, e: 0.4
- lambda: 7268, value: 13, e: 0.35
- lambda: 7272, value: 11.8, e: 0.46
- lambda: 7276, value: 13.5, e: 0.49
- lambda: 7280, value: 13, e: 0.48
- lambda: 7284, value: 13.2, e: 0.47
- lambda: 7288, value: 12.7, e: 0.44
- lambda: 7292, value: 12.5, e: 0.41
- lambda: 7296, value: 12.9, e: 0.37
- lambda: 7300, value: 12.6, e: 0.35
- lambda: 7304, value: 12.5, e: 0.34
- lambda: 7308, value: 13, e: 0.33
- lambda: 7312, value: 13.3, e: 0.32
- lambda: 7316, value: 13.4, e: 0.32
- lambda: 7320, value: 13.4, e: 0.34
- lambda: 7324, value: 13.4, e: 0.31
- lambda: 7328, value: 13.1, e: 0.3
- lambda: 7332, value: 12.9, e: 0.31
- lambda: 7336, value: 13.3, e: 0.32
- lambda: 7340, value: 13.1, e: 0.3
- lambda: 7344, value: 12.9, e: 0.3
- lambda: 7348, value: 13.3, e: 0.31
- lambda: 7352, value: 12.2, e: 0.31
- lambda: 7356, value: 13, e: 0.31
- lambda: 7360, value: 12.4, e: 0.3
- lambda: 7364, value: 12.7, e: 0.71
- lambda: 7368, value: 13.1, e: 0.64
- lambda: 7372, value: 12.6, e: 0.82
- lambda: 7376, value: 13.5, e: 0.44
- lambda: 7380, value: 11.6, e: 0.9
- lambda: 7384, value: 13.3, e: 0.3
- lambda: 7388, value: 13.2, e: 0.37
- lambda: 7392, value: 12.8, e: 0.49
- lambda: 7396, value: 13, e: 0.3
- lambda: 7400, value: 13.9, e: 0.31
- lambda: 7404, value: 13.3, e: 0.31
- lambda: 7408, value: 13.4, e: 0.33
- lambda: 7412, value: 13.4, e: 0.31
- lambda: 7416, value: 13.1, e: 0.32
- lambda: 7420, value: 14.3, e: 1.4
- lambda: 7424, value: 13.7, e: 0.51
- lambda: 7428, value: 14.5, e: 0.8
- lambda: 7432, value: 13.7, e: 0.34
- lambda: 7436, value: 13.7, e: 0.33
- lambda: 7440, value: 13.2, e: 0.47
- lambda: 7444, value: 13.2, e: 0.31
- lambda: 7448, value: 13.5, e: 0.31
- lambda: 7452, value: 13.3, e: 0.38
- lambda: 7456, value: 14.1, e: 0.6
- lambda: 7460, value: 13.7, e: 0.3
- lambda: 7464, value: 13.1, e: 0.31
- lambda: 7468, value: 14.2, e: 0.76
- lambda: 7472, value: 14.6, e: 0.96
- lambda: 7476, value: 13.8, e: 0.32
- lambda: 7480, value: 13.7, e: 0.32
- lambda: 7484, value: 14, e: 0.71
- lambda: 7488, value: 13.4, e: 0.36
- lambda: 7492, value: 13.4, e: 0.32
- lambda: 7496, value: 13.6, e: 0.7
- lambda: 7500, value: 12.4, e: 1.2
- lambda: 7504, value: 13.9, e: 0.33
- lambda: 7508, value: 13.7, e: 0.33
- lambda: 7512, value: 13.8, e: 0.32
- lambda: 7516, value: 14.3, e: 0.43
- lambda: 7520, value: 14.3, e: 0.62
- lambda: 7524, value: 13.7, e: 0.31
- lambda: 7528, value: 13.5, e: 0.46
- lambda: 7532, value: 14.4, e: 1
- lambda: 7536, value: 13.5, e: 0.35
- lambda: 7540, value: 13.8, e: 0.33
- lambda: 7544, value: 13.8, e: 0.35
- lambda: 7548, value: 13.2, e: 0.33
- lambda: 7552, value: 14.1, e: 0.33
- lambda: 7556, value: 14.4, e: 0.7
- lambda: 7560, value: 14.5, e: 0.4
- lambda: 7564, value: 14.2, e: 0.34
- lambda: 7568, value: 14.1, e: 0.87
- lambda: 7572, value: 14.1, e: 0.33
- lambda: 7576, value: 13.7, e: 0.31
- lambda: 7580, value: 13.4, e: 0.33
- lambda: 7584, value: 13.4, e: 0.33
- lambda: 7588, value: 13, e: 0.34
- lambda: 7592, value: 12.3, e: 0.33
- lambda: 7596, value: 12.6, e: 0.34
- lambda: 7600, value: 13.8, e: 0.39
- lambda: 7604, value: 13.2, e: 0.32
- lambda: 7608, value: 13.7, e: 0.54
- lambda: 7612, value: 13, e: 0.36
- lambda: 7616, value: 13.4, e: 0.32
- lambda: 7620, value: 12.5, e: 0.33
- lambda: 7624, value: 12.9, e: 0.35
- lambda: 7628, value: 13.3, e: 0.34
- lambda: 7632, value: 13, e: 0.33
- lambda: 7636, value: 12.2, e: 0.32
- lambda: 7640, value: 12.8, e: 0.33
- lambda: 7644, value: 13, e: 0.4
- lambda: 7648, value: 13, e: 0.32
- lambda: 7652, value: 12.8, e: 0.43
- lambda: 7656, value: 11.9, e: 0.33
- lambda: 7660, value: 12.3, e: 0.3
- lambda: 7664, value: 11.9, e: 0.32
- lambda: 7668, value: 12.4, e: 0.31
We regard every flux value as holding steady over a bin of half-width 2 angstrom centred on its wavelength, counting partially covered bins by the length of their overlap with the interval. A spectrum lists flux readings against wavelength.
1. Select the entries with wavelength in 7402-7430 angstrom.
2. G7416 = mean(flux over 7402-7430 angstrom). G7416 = 13.7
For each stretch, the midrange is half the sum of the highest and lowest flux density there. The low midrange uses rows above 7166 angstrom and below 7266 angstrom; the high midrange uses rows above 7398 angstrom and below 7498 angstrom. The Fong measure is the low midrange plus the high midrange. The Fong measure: 26.1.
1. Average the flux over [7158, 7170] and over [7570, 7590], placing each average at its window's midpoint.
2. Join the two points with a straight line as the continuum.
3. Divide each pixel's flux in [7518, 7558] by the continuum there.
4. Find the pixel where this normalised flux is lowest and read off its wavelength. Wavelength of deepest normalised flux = 7548 angstrom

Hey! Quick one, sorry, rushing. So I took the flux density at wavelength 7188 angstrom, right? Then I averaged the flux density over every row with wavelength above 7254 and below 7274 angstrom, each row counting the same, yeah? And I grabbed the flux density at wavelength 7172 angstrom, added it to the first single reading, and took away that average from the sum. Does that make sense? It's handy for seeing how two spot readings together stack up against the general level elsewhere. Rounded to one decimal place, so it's 11.5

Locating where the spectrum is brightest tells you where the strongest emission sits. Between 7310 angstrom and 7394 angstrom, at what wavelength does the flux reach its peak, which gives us 7376 angstrom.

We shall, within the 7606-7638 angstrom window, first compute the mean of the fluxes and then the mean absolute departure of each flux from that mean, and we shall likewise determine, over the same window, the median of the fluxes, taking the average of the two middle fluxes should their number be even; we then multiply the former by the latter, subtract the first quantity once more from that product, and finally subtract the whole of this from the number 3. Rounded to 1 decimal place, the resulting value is -1.2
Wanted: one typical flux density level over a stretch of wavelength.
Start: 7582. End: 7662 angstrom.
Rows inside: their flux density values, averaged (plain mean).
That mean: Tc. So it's 12.9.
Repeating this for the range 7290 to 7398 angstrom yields 12.9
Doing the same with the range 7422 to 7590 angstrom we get 13.8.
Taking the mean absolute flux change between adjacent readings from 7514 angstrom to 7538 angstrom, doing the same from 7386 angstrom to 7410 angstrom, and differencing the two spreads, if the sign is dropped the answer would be 0.08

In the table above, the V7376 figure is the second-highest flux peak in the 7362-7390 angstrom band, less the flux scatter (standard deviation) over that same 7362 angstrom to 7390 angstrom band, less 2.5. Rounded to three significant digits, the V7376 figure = 10.2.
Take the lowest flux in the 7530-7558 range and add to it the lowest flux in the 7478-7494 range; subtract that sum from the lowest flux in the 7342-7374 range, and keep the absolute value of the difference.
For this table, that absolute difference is 14.4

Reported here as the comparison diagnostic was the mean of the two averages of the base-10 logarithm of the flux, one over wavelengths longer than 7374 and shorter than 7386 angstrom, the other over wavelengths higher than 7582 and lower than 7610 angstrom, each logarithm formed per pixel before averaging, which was 1.112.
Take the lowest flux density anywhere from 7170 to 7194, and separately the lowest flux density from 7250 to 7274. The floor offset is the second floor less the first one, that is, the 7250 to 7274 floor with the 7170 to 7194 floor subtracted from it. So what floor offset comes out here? 0.30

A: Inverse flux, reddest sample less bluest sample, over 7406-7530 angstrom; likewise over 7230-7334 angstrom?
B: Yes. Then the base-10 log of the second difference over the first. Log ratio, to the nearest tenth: 1.1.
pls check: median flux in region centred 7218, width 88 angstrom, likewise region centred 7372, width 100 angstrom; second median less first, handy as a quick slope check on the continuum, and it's 1.1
